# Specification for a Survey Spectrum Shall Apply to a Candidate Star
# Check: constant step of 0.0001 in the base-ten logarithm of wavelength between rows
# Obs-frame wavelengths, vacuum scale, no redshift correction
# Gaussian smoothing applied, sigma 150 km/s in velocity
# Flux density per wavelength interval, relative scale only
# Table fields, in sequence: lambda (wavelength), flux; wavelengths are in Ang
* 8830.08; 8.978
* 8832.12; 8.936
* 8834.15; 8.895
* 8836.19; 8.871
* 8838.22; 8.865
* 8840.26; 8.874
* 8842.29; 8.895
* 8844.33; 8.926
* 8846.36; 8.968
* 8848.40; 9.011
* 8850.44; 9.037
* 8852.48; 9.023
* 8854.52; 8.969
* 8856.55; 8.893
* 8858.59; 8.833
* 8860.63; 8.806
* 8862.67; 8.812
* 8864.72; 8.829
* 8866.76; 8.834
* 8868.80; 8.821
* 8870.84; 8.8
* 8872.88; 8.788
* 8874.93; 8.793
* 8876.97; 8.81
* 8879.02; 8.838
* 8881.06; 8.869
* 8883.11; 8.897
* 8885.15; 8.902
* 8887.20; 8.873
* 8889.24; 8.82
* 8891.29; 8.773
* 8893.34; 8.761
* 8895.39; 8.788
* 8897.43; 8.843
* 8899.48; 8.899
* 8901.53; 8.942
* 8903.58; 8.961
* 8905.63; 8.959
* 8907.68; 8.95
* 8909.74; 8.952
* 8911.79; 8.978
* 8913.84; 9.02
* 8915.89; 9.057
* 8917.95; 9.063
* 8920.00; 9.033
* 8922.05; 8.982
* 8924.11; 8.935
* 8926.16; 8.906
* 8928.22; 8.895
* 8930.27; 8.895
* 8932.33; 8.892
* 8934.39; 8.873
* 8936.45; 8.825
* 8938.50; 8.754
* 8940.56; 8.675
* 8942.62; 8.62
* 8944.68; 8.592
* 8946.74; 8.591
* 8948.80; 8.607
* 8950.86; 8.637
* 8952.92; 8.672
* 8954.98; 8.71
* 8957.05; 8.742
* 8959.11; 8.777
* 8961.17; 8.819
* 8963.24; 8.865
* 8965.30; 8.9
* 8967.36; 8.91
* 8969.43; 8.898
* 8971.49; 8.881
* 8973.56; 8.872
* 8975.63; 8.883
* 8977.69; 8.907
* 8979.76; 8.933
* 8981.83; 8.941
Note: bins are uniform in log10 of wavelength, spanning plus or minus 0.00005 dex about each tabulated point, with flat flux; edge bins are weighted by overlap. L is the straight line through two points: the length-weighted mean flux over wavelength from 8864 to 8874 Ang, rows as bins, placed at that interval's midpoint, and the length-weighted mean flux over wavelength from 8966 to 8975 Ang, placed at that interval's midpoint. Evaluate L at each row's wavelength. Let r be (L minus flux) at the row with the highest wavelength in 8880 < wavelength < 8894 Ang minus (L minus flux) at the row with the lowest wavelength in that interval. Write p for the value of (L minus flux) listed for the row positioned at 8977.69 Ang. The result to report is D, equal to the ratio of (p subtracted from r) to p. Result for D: -9.4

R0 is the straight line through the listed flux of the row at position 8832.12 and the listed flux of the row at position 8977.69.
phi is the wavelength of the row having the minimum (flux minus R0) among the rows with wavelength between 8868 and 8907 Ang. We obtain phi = 8893.34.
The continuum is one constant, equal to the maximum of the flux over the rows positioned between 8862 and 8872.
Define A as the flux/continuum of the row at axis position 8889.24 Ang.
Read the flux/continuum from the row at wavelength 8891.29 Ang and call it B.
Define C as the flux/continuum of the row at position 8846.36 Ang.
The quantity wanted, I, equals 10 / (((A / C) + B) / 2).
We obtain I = 10.1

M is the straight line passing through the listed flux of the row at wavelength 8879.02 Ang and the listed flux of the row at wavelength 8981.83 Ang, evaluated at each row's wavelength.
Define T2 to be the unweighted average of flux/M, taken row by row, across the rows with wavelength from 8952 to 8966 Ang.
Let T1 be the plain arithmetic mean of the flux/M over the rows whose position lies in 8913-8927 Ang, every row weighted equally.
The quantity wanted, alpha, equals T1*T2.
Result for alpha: 0.998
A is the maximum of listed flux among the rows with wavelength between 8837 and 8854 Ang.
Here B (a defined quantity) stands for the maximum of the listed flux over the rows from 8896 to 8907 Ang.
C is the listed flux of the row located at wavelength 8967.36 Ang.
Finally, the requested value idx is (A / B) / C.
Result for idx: 0.113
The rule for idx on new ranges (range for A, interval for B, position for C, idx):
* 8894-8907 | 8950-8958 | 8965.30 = 0.115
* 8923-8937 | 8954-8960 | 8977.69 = 0.114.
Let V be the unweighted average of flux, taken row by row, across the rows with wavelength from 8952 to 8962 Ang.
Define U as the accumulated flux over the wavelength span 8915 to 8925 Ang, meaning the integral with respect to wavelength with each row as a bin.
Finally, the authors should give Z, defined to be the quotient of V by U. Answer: 0.0970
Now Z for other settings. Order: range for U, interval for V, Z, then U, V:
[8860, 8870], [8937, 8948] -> 0.0981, 88.2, 8.65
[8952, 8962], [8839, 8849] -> 0.1022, 87.4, 8.93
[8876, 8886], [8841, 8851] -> 0.1012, 88.6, 8.97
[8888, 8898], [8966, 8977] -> 0.1010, 88.0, 8.89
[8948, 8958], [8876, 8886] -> 0.1022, 86.7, 8.86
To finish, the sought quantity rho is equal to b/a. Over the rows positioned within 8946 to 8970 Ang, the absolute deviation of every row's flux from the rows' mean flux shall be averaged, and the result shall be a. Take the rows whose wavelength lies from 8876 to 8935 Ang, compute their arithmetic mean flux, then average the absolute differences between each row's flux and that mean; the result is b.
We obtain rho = 0.6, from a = 0.10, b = 0.064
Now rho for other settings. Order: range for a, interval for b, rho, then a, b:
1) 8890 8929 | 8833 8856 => 0.8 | 0.07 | 0.056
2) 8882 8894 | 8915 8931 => 1.2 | 0.05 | 0.063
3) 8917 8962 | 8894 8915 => 0.4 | 0.12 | 0.052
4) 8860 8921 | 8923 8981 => 1.4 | 0.08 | 0.103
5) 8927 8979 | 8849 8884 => 0.6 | 0.10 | 0.061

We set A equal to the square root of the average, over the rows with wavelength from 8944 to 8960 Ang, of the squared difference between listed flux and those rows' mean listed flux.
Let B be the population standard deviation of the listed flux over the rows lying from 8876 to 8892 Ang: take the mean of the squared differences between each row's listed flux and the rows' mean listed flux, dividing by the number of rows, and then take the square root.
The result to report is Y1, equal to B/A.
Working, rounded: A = 0.067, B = 0.042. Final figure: 0.6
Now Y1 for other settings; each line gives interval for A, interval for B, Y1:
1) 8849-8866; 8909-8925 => 0.5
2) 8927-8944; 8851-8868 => 0.7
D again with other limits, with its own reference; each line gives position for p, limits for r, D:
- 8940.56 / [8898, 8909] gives -1.2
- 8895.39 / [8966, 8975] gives -0.1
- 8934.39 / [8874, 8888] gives 5.5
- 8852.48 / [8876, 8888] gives -0.7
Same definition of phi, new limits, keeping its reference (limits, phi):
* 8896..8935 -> 8897.43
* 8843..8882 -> 8872.88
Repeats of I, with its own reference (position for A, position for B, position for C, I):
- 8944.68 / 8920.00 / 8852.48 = 10.1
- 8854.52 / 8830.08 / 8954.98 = 9.8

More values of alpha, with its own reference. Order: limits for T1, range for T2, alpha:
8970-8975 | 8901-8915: 1.005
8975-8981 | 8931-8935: 0.996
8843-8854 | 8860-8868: 1.021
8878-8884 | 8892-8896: 0.994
